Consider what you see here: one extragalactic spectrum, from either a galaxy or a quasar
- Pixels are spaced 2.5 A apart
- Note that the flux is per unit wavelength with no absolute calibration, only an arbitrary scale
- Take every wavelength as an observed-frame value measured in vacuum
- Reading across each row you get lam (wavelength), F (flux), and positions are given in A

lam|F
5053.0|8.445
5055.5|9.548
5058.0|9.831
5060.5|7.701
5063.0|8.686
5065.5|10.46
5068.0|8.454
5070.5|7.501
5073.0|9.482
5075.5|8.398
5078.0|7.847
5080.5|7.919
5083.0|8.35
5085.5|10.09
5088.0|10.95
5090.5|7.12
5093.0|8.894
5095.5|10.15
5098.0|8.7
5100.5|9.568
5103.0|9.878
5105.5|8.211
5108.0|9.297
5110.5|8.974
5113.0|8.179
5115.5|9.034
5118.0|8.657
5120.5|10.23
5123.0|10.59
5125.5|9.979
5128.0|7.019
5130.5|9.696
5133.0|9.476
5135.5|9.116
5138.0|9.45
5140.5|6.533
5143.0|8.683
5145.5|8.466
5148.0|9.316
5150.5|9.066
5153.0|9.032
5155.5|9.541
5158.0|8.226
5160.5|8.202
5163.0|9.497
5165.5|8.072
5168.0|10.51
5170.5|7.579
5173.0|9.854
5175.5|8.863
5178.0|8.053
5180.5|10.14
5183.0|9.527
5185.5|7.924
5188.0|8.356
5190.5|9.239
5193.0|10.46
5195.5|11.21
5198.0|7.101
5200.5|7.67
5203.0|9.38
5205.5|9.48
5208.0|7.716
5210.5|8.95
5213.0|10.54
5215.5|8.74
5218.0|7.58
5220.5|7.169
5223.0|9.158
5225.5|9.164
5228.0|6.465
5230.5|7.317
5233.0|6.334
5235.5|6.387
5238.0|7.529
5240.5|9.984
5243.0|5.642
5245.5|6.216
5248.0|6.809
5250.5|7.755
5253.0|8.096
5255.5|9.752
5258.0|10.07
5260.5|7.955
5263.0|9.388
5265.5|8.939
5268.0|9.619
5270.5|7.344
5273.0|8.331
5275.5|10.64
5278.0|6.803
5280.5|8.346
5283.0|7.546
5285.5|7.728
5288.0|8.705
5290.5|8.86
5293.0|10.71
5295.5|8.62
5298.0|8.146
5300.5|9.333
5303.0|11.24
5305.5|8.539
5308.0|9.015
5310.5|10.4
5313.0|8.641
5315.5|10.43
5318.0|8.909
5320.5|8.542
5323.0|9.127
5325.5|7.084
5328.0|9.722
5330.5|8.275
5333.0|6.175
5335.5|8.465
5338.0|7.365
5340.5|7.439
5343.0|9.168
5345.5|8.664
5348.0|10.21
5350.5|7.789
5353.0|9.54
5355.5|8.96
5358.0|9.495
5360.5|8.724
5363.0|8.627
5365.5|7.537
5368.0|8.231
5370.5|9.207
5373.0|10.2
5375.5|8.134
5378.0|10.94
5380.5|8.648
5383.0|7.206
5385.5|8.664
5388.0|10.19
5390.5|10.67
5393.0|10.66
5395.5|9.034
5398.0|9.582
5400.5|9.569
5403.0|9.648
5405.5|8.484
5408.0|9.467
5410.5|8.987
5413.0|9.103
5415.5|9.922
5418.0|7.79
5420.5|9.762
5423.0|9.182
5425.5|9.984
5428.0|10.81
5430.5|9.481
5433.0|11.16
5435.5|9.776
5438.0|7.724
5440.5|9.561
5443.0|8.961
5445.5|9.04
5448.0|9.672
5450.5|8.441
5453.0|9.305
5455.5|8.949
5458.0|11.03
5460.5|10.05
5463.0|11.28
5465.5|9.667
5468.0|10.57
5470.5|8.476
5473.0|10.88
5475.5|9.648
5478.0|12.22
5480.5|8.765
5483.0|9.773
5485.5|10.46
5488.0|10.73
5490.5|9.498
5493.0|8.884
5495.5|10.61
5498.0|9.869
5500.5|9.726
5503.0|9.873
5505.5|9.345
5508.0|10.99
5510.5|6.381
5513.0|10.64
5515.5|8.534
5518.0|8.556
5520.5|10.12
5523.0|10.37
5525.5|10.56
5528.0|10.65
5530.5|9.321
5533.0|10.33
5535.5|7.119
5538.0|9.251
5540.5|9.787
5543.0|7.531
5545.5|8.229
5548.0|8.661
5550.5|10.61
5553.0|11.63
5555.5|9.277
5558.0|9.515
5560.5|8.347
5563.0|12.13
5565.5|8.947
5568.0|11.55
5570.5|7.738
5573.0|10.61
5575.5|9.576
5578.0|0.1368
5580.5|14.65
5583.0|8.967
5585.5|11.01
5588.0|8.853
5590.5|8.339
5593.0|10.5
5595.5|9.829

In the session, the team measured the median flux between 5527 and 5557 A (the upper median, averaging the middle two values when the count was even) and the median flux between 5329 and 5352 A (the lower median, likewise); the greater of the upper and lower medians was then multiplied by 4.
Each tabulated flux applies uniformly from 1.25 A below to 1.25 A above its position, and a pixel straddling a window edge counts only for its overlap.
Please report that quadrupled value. 37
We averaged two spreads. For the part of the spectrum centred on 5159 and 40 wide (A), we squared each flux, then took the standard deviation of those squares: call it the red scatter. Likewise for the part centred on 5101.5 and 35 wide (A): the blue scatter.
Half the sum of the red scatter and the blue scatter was 17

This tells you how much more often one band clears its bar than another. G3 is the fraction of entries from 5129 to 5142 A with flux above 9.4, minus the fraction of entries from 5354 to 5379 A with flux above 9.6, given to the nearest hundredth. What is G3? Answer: 0.40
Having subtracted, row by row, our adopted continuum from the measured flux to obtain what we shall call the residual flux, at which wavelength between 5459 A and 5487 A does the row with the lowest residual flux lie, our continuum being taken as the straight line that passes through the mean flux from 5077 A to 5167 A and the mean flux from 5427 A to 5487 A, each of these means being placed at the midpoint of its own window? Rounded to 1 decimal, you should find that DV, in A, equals 5470.5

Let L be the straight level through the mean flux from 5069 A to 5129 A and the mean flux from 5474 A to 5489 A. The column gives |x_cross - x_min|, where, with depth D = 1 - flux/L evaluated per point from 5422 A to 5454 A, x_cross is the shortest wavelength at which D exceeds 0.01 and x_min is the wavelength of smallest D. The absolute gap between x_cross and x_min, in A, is 10.0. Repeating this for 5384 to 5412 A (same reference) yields 5.0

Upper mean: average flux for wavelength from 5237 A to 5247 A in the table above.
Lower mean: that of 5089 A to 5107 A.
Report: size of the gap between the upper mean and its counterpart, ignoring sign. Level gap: 1.6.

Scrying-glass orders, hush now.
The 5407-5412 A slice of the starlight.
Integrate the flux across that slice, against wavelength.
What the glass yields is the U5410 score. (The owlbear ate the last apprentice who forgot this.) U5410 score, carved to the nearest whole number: 46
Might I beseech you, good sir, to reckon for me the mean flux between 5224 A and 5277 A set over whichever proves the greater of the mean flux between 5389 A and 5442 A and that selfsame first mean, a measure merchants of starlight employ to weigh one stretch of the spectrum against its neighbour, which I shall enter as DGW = 0.85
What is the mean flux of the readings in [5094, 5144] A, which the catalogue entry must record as 9.07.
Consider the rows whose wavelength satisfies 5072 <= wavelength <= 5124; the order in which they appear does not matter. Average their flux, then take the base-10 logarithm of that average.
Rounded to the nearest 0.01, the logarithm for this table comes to 0.96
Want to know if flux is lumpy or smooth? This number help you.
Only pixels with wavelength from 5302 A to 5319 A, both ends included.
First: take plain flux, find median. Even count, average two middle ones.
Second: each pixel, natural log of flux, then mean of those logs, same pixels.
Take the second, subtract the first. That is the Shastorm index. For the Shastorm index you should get -6.8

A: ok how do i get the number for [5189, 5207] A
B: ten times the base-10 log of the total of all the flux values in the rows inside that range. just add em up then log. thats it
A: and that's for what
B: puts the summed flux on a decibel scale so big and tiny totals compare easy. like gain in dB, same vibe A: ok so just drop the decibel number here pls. 18.1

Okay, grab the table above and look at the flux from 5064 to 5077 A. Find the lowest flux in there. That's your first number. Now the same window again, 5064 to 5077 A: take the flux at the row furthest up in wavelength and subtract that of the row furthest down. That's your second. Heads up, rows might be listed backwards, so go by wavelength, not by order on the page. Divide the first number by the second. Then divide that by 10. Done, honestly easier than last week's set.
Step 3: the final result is -0.4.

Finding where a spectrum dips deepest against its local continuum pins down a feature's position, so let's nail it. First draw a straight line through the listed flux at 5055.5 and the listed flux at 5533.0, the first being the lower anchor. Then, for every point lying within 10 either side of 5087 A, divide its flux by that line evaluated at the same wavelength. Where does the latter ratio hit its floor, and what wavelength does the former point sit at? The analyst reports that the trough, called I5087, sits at 5090.5 A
